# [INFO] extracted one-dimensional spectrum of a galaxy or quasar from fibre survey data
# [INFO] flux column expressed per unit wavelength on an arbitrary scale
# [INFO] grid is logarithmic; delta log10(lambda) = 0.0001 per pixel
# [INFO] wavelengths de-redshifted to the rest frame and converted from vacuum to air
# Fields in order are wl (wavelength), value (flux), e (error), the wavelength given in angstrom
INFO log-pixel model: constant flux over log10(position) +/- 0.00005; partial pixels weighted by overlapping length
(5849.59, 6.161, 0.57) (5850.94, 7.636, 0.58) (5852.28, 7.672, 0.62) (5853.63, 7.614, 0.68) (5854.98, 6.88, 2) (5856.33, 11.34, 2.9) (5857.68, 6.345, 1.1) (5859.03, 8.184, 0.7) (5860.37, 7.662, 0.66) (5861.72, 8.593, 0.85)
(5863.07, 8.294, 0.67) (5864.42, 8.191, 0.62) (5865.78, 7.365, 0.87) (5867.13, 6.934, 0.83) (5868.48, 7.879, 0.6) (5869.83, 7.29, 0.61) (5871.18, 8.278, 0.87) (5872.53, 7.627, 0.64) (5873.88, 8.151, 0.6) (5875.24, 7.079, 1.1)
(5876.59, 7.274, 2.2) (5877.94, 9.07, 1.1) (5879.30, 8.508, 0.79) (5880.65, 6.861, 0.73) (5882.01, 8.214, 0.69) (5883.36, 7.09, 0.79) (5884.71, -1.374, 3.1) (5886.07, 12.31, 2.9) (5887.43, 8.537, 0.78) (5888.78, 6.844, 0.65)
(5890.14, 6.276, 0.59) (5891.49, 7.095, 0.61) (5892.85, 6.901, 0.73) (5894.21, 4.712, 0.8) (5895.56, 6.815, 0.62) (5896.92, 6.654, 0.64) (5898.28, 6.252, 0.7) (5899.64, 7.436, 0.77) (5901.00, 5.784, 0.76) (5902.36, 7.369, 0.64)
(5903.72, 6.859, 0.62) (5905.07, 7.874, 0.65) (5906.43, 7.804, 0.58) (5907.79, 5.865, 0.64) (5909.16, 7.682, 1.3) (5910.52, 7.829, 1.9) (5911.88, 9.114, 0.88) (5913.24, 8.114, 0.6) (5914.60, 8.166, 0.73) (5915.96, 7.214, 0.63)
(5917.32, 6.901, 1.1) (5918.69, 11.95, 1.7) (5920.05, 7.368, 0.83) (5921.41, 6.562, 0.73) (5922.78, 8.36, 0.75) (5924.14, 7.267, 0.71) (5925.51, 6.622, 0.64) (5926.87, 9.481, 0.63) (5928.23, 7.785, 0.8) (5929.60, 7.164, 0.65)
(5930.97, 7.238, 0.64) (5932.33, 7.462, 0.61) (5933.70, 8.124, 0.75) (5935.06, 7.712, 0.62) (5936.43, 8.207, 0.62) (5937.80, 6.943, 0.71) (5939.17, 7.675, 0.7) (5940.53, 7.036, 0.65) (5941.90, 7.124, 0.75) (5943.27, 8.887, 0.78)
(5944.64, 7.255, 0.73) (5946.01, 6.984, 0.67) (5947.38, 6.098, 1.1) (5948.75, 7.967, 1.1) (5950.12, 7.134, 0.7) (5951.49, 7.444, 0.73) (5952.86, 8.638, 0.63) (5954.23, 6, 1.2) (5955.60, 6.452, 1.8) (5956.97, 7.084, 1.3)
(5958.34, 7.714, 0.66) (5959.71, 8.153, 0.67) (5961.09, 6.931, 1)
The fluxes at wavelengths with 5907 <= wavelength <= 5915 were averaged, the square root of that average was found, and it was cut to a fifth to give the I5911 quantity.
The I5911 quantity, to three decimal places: 0.558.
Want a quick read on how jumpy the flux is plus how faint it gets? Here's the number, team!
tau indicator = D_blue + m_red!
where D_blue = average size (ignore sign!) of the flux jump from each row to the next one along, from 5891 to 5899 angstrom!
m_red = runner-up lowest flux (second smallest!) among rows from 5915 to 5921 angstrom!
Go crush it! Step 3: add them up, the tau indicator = 8.2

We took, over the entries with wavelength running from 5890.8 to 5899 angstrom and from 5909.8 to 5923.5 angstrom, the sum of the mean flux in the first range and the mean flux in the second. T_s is 14.6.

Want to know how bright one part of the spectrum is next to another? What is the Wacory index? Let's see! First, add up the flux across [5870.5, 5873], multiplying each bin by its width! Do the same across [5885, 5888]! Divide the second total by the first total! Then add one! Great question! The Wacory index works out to 2.3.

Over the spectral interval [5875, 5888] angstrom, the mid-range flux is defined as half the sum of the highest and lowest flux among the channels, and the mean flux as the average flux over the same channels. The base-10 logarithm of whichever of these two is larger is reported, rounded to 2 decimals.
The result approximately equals 0.87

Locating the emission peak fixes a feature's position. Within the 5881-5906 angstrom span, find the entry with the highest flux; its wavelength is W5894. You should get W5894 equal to 5886.07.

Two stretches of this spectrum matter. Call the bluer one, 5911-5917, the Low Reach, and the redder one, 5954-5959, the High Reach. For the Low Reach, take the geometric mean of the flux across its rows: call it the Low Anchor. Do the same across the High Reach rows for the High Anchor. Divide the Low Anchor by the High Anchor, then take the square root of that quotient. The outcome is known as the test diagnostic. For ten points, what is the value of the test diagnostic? 1.09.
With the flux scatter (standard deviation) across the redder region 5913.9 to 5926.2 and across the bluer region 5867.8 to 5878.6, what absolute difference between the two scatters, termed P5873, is 1.0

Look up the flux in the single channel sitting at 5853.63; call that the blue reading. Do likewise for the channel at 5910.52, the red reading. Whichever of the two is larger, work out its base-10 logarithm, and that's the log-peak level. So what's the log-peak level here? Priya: 0.894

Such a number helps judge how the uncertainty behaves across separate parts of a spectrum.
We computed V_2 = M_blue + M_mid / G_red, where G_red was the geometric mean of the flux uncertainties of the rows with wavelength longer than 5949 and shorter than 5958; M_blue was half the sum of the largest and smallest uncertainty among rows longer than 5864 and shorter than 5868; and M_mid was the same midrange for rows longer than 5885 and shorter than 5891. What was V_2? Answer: 2.52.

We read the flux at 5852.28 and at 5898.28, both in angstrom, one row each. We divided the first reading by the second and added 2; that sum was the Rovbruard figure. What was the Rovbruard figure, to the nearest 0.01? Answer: 3.23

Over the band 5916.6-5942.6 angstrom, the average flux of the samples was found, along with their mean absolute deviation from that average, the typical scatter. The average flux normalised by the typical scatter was 9.8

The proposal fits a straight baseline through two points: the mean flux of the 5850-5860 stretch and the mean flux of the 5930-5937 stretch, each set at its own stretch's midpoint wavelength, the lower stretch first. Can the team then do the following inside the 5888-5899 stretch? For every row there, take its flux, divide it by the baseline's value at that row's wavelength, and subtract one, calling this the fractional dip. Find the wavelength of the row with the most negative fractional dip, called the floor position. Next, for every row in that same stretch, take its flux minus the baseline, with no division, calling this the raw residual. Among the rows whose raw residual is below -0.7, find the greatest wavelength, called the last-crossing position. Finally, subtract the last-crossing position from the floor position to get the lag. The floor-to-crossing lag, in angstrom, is -4.1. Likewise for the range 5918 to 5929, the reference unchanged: -4.1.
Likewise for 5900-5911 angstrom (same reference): -6.8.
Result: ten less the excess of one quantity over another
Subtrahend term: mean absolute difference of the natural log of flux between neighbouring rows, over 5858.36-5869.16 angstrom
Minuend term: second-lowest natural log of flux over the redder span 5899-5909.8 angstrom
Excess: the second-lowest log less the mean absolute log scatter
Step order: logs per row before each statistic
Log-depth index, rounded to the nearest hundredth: 8.31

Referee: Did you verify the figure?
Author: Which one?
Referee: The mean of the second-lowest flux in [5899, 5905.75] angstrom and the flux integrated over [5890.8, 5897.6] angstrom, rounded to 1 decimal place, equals 25.3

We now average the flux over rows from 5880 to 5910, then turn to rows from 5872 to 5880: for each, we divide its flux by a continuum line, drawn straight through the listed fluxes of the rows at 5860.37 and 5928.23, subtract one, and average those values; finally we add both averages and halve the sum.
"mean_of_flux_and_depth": 3.4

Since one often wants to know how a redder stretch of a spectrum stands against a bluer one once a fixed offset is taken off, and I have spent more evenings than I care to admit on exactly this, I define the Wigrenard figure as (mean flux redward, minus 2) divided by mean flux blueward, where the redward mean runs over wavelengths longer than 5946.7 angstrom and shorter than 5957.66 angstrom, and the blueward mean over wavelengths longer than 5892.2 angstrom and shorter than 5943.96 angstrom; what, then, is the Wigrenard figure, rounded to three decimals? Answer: 0.682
